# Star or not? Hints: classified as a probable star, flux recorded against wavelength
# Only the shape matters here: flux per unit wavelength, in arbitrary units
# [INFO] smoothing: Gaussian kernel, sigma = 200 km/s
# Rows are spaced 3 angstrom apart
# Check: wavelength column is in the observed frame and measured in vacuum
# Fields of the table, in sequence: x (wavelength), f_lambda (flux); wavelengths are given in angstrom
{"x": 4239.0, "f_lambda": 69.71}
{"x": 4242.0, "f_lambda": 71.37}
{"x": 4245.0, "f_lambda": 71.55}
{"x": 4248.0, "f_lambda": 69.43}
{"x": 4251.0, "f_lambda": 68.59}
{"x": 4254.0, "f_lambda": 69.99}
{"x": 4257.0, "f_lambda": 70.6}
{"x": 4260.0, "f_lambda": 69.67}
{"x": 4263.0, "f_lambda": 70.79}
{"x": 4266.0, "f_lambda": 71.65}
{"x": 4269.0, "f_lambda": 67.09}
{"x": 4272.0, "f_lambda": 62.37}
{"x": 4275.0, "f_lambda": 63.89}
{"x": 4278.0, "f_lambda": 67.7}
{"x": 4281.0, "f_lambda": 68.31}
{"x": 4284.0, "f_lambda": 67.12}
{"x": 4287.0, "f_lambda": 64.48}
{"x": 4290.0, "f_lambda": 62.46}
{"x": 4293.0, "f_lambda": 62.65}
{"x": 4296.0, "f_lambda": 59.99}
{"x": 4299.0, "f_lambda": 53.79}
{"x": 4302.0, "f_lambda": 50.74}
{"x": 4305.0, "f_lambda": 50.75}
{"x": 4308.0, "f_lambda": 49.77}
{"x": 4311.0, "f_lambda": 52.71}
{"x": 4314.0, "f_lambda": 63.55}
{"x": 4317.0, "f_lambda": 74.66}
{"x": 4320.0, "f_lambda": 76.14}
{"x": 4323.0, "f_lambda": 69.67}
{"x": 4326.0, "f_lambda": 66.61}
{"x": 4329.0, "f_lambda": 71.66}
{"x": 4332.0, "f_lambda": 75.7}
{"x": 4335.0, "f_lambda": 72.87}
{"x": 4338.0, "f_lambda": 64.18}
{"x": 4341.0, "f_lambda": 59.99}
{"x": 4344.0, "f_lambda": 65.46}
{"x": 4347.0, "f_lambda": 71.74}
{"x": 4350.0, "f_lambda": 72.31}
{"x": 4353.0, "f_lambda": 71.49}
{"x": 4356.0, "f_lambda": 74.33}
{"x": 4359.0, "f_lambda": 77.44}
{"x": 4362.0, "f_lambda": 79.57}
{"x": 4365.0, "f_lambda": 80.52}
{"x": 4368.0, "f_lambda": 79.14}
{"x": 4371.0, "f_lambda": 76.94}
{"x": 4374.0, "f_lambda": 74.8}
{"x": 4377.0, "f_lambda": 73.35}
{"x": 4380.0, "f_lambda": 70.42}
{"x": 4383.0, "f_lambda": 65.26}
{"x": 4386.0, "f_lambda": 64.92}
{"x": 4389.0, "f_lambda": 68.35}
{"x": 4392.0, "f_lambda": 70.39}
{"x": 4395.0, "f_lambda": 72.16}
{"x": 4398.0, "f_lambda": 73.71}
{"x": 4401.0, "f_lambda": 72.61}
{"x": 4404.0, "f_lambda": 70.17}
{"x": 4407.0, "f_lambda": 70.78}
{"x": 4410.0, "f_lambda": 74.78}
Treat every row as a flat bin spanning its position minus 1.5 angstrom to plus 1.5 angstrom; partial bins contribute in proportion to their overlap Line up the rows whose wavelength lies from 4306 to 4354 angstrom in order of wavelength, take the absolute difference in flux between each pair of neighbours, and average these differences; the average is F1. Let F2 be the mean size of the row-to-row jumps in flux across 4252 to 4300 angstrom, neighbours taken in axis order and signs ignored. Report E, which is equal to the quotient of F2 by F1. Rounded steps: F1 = 4.9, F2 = 2.2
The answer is 0.5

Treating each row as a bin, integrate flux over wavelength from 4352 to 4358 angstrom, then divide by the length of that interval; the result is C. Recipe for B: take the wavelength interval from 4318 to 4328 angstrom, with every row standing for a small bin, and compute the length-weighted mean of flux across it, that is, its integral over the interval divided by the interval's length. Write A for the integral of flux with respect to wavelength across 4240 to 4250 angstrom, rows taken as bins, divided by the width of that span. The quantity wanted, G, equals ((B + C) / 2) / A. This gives 1.02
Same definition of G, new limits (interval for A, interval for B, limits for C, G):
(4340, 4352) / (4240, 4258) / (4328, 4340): 1.04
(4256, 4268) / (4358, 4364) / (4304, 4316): 0.95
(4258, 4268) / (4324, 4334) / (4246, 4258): 1.00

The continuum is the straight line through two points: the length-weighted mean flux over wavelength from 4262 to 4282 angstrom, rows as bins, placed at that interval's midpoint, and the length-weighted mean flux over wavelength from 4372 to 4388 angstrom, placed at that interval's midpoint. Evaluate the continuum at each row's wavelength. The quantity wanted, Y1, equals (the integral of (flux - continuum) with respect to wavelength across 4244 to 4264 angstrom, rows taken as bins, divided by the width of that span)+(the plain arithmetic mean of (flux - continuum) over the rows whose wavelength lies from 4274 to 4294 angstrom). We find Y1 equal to 1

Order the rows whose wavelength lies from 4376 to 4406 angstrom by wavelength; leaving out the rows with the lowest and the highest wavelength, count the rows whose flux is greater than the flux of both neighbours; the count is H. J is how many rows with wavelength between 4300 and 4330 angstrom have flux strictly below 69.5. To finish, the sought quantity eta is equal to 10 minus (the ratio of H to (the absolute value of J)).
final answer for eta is 9.8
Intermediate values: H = 1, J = 6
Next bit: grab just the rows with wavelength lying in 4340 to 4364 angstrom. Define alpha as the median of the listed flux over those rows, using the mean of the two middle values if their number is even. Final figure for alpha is 72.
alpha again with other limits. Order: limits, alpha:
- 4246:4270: 70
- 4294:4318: 53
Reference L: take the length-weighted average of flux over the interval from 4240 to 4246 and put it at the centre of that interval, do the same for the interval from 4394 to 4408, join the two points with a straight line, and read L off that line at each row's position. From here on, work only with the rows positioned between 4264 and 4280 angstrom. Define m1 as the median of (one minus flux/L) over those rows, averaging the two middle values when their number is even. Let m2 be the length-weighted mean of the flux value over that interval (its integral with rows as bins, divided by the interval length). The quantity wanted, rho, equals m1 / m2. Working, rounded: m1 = 0.06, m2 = 67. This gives 0.0009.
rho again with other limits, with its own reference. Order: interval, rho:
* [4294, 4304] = 0.0045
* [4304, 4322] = 0.0030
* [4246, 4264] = 0.0003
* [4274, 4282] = 0.0008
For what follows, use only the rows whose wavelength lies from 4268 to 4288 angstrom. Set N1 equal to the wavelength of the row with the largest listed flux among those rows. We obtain 4281.0 angstrom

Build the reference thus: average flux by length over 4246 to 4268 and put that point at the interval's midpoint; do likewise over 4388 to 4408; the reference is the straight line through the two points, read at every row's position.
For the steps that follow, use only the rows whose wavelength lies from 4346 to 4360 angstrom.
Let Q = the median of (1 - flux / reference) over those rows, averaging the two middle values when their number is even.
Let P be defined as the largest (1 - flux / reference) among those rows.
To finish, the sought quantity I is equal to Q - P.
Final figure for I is -0.01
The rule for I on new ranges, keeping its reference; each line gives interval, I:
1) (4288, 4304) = -0.13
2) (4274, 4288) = -0.04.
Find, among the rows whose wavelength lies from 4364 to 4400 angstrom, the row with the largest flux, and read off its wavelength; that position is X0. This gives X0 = 4365.0 angstrom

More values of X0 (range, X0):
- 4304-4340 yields 4320.0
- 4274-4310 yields 4281.0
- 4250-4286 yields 4266.0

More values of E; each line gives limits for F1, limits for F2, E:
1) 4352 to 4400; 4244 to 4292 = 0.9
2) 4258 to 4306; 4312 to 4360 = 1.9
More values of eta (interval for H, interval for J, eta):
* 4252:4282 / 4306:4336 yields 9.5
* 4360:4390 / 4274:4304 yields 9.9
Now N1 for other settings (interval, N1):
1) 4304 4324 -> 4320.0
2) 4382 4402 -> 4398.0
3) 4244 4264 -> 4245.0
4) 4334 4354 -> 4335.0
